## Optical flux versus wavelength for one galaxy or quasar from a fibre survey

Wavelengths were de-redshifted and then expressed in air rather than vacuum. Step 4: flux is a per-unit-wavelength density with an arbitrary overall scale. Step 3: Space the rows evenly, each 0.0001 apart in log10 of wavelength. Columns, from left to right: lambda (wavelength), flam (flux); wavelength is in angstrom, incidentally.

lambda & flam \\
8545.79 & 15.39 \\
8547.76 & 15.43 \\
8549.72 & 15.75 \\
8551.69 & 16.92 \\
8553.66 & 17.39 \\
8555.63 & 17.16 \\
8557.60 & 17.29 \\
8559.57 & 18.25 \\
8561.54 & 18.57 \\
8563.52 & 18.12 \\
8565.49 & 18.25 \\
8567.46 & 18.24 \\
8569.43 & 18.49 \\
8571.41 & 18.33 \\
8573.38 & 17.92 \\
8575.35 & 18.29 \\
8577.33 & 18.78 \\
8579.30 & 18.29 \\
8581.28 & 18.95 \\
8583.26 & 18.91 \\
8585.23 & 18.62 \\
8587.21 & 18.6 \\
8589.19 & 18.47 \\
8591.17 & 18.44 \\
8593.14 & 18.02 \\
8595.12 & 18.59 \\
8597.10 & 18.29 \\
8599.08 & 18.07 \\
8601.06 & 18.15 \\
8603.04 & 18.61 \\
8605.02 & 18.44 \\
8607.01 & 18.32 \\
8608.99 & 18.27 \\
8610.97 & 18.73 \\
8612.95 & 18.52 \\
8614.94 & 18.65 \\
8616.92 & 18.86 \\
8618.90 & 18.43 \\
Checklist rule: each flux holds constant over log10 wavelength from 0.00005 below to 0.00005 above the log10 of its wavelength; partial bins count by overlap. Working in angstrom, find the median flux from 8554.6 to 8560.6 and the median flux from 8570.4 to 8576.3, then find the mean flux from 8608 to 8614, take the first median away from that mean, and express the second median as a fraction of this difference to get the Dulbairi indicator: 15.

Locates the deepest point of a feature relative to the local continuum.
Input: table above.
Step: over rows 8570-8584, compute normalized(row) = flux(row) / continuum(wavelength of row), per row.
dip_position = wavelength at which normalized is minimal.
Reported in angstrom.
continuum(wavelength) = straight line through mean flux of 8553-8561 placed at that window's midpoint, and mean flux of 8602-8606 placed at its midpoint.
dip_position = 8573.38 angstrom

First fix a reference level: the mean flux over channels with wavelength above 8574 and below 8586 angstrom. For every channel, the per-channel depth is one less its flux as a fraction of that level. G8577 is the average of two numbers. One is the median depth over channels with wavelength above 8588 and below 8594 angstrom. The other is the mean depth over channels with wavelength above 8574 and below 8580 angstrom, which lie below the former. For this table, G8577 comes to 0.010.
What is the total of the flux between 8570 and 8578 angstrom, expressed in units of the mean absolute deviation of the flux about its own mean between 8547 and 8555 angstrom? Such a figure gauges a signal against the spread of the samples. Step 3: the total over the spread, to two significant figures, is 94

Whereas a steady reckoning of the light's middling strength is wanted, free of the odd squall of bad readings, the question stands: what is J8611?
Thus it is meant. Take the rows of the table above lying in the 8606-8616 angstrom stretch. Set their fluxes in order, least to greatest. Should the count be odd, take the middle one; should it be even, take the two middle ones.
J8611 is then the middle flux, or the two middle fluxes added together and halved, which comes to 18.5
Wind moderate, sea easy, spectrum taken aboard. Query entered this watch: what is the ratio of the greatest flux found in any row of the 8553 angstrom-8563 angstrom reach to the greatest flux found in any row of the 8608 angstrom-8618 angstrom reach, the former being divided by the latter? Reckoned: 0.985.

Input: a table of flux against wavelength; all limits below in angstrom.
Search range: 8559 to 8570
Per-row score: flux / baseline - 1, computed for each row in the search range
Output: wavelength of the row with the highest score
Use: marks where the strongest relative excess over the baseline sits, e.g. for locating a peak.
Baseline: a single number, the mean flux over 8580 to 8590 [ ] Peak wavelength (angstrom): 8561.54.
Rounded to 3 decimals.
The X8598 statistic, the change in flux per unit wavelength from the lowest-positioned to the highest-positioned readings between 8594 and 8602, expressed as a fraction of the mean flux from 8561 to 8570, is -0.004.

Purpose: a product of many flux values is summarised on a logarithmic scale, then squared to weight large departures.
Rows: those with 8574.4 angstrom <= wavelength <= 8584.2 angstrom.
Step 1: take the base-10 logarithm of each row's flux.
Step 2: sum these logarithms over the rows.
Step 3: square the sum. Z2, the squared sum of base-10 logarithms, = 40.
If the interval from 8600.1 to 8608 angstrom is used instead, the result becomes 26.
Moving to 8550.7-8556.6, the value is 14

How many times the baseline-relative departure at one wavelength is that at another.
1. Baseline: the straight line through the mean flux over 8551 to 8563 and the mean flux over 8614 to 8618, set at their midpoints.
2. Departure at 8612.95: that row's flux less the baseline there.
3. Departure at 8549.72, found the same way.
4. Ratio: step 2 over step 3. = 0.1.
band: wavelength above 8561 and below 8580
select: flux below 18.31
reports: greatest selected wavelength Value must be 8579.30 angstrom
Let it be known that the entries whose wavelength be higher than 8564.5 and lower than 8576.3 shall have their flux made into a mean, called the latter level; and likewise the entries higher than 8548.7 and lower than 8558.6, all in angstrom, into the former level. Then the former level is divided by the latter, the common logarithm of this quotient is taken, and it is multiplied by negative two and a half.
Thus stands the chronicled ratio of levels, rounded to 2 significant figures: 0.084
